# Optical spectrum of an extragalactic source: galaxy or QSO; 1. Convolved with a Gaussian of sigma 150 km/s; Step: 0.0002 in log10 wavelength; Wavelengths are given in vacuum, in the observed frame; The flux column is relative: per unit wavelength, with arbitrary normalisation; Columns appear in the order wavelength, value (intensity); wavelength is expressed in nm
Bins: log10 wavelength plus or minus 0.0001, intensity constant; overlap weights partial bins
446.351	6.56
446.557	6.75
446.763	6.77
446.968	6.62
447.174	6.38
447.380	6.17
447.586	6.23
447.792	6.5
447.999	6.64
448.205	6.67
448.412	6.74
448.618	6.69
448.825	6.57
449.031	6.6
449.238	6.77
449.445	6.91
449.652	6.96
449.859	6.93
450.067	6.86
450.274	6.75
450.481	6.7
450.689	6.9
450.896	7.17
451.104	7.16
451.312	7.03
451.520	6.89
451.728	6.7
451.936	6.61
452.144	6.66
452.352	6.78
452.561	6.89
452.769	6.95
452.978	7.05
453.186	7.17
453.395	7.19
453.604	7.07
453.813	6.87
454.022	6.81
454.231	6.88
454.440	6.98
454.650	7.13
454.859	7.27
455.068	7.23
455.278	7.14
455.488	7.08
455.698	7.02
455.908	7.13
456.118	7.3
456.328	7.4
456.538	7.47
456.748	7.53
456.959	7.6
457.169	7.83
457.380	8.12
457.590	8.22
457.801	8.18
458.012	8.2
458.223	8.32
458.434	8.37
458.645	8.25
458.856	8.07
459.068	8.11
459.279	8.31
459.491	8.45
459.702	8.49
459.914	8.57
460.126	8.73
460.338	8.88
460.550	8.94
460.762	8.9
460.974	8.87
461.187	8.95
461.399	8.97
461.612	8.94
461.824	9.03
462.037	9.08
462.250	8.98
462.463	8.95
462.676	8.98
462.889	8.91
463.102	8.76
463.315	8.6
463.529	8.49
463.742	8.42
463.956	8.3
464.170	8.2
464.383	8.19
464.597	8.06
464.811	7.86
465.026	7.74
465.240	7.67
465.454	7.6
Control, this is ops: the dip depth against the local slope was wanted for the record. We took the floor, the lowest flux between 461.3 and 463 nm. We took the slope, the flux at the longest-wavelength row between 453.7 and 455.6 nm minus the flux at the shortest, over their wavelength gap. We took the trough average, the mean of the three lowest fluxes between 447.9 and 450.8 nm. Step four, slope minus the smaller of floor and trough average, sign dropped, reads 6.48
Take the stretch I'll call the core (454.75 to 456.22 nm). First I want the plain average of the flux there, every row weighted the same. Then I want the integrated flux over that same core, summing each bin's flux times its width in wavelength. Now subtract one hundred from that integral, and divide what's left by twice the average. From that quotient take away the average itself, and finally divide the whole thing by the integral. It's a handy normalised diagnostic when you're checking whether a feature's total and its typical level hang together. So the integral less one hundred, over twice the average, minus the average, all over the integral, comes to -1.27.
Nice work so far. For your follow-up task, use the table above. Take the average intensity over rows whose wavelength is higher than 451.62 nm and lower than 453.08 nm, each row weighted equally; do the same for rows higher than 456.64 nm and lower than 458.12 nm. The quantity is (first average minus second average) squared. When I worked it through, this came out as 1.32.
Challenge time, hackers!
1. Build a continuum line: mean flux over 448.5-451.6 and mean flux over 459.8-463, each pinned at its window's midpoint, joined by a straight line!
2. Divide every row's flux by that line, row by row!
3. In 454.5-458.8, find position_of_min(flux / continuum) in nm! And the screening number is 455.698 nm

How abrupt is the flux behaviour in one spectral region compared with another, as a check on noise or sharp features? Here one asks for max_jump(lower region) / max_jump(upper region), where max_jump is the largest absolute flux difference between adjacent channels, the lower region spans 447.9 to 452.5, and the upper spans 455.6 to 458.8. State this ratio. 0.93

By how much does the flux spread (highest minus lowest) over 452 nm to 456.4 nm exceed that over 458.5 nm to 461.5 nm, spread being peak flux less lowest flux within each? -0.16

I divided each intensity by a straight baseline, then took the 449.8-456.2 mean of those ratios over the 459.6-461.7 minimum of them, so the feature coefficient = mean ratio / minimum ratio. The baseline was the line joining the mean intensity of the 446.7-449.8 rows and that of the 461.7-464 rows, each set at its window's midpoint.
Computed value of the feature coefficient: 0.934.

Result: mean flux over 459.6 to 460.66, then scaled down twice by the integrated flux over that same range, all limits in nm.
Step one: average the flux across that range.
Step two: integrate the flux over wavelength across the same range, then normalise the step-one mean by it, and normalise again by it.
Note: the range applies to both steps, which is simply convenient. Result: 0.102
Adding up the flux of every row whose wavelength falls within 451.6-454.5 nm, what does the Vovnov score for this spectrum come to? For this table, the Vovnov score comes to 97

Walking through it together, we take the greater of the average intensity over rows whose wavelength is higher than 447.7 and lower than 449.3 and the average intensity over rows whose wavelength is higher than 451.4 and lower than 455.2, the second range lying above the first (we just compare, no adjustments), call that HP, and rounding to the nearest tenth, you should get 7.0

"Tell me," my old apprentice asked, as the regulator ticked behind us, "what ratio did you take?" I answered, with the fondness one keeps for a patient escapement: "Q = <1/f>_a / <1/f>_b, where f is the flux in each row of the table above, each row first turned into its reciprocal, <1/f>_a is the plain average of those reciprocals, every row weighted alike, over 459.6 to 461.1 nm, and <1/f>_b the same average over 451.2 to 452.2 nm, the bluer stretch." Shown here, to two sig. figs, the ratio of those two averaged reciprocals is 0.77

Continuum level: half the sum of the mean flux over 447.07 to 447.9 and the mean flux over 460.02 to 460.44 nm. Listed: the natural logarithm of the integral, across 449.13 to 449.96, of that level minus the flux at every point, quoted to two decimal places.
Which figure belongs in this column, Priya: -0.59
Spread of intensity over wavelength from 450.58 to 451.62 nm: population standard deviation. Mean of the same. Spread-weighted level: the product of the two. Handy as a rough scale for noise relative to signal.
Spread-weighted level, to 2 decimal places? 0.85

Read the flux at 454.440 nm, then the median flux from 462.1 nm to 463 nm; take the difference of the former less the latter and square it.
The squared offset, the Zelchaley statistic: 3.9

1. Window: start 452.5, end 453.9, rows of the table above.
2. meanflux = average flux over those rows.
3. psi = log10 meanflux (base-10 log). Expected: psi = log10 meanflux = 0.85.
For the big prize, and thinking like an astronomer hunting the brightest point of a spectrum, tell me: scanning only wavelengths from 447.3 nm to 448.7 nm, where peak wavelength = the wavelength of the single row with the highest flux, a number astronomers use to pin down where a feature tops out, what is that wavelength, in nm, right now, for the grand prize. 448.412 nm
